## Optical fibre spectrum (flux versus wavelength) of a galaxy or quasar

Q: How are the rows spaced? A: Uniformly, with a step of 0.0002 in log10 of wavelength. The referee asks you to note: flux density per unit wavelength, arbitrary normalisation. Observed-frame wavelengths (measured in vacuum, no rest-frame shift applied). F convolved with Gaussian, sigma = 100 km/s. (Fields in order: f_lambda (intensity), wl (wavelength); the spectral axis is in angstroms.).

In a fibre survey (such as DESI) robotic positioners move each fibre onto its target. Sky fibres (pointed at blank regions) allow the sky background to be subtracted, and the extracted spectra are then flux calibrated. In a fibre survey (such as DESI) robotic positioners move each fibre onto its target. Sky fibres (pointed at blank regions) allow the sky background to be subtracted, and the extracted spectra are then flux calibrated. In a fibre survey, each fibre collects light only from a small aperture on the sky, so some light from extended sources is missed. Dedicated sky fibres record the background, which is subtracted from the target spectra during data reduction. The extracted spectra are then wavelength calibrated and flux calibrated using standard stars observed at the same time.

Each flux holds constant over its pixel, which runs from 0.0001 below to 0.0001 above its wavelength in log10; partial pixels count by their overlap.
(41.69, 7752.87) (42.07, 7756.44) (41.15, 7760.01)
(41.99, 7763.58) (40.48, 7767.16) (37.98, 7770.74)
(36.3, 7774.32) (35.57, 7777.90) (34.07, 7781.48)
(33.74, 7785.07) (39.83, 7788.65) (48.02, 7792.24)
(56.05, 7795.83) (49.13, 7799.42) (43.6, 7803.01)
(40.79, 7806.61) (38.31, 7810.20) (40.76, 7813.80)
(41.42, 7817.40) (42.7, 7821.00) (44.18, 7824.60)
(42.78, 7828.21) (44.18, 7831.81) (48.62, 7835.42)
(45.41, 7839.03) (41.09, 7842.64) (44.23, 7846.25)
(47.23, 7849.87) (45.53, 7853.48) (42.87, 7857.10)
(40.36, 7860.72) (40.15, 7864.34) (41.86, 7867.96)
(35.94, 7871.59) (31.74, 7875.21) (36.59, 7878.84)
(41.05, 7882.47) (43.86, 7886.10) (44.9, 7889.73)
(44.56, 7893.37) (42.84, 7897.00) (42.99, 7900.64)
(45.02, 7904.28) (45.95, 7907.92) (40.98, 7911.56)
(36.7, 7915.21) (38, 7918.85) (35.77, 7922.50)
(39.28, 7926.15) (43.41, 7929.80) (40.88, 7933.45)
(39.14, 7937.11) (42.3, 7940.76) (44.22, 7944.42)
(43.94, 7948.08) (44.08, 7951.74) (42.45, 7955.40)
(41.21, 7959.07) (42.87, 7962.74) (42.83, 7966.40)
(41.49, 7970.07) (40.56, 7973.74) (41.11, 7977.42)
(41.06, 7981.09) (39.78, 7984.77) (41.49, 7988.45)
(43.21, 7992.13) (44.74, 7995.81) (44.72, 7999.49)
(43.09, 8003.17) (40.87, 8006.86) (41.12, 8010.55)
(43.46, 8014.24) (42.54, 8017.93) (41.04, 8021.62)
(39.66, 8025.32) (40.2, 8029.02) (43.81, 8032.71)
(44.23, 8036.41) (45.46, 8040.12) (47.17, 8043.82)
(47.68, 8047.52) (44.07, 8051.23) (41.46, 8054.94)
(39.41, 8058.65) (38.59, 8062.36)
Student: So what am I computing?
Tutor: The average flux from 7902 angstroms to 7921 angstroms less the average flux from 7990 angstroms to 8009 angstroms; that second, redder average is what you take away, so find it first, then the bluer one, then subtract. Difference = -2.0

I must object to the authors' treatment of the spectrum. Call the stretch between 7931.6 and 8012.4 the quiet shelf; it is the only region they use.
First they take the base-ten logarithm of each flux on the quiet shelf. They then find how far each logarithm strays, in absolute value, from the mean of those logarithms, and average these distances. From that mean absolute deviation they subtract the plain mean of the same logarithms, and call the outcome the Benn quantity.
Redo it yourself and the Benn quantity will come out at -1.61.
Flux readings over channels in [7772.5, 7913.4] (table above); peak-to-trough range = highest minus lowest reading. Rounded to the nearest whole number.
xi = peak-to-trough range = 24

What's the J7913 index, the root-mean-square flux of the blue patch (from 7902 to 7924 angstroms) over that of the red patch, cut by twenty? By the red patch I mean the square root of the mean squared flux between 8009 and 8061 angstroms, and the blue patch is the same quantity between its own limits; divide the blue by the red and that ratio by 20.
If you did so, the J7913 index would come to 0.0472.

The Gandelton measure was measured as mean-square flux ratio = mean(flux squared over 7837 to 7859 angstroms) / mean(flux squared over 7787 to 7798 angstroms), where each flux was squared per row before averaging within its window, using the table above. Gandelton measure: 0.84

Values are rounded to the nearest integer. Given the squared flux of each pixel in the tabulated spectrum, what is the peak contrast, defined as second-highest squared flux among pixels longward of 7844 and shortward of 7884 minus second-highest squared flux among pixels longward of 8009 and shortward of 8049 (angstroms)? -152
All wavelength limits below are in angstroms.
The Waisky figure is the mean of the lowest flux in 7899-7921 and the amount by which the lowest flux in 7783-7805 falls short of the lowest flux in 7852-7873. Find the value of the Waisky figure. 19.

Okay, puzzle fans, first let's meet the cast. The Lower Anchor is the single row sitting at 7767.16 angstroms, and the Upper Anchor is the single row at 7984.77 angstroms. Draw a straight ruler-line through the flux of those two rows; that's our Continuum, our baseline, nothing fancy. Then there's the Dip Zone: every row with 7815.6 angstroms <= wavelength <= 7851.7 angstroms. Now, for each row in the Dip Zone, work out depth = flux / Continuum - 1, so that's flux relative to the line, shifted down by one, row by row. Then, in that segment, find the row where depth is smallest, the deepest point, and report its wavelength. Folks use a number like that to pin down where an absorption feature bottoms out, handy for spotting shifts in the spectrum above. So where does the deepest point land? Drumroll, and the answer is 7842.64 angstroms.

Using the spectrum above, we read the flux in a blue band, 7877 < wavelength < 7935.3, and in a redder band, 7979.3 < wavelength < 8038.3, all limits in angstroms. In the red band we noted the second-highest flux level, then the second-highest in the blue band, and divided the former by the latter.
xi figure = 0.99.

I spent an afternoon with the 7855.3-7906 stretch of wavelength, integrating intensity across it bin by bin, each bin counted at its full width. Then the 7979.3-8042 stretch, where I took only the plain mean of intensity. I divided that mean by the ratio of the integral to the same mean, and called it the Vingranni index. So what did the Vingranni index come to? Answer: 0.86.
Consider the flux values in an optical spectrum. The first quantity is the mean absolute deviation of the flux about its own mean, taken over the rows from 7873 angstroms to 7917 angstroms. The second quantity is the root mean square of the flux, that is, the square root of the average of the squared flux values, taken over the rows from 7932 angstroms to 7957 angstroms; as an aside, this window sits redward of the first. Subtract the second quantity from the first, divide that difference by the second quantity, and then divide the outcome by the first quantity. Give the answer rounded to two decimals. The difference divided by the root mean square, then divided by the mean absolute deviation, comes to -0.27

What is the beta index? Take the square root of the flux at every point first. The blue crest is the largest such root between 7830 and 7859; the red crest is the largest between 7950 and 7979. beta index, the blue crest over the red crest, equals 1.05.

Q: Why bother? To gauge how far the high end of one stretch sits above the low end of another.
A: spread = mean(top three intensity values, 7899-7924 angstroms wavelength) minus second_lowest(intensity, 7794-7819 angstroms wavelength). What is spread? 4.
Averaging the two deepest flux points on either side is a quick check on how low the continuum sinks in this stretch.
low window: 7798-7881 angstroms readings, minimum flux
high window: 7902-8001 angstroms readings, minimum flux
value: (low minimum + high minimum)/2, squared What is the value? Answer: 1139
